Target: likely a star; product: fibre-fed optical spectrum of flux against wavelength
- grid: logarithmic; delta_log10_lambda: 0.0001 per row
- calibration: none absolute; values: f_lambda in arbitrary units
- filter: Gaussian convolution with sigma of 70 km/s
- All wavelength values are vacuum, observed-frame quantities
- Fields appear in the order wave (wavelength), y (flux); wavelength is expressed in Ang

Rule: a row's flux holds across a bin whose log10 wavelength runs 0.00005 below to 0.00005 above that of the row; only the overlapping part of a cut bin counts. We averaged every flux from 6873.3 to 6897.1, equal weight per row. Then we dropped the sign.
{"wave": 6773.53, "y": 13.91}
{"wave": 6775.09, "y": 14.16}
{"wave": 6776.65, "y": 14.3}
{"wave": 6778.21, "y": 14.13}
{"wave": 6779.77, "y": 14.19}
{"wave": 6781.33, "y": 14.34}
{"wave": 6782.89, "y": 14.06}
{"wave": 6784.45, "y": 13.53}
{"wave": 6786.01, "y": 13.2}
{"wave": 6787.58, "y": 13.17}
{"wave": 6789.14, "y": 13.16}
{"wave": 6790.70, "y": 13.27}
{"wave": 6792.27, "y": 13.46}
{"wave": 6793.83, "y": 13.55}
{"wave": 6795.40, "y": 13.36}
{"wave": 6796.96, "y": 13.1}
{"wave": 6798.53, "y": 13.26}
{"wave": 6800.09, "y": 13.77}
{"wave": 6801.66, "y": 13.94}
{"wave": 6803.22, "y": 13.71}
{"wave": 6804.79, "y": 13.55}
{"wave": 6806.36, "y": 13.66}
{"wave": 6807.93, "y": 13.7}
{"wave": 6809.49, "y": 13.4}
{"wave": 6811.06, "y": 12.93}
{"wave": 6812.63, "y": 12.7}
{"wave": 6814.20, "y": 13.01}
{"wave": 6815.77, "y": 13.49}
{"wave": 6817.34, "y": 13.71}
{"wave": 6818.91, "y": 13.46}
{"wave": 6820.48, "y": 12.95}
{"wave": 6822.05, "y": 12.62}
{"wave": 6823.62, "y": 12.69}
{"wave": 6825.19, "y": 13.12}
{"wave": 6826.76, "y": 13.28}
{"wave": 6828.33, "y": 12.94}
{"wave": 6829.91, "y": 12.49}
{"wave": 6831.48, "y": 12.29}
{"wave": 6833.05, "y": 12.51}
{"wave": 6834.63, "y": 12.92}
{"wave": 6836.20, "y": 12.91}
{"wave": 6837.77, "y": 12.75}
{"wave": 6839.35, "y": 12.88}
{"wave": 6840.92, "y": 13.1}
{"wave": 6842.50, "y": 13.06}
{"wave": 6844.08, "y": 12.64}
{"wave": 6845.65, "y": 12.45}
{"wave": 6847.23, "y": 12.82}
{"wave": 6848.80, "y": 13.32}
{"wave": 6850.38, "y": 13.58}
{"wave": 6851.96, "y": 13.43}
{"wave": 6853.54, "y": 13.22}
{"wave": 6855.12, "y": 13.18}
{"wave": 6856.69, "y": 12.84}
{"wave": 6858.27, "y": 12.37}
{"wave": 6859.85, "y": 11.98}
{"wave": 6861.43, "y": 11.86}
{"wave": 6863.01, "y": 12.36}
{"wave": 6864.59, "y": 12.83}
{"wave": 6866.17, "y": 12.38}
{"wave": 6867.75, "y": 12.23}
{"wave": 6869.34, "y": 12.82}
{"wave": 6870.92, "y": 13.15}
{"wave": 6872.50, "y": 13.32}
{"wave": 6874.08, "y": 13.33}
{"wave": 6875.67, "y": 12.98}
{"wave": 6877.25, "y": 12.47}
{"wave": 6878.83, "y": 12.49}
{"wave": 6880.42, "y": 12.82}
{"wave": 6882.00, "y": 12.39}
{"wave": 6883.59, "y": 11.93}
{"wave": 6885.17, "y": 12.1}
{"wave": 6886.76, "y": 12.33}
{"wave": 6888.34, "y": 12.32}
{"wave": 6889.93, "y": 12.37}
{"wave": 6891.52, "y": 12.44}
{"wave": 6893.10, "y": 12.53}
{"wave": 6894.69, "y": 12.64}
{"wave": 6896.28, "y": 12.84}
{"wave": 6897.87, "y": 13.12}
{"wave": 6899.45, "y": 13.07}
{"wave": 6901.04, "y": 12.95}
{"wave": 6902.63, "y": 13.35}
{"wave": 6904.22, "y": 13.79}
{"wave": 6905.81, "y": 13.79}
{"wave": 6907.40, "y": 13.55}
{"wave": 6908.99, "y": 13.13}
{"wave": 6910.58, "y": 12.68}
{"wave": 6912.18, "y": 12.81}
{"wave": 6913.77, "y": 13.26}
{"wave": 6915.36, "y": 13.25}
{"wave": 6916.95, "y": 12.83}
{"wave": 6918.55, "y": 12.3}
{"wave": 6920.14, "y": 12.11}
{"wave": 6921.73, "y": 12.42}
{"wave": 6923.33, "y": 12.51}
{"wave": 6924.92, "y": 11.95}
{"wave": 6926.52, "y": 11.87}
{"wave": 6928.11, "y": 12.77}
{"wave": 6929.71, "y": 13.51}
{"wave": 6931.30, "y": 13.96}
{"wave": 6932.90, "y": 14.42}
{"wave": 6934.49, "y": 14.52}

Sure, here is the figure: 12.5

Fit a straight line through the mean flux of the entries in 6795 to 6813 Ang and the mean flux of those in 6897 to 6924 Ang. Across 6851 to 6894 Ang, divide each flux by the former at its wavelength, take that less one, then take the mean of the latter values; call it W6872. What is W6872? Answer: -0.041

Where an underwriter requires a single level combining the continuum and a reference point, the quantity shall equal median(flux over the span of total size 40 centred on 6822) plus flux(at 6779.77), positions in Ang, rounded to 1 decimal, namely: 27.1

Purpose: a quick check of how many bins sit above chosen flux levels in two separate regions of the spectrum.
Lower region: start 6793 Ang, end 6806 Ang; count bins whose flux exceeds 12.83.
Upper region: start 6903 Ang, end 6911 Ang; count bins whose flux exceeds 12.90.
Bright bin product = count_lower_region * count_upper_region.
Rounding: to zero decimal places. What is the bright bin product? 32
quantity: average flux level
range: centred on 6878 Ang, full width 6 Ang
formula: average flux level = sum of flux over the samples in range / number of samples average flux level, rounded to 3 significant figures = 12.7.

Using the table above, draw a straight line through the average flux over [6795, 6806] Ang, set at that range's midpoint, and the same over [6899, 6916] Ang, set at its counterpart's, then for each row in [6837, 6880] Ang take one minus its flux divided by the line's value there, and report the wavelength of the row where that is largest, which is 6861.43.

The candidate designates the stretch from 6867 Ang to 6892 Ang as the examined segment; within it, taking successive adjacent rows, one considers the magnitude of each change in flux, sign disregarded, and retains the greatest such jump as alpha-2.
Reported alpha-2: 0.590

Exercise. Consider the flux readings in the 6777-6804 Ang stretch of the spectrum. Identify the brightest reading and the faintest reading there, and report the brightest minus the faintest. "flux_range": 1.24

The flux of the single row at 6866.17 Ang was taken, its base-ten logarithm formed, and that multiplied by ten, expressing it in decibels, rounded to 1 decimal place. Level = 10.9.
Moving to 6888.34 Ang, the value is 10.9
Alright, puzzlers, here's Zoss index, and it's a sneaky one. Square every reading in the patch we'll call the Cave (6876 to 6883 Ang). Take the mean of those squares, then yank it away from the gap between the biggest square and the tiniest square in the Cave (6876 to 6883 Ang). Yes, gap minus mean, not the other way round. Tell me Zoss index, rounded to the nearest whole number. -147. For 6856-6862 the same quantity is -126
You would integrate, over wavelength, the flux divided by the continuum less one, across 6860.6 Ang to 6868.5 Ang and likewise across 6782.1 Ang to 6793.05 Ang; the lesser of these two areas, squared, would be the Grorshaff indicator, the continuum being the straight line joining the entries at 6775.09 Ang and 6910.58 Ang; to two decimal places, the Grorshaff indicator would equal 0.26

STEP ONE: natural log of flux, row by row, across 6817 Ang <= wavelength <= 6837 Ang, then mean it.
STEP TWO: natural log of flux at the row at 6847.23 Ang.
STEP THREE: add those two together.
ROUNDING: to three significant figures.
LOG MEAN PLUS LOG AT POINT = 5.11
